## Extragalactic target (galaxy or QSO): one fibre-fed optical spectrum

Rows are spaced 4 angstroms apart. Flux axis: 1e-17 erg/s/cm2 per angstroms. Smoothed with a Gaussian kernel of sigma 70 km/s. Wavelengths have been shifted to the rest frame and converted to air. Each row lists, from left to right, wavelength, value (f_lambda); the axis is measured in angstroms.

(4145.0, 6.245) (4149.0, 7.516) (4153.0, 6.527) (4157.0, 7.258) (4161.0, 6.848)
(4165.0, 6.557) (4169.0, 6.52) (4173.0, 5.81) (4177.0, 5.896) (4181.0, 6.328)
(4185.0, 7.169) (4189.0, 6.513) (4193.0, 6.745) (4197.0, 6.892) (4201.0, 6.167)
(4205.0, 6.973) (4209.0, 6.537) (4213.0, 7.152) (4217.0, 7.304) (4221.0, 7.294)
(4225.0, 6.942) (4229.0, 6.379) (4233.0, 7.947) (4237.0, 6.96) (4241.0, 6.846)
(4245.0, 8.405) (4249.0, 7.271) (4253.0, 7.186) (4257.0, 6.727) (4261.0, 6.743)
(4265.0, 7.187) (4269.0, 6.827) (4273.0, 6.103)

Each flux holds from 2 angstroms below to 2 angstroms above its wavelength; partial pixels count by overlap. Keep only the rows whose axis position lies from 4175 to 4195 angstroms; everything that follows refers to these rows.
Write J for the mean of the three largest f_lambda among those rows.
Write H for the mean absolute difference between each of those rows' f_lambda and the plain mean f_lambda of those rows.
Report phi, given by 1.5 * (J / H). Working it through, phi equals 29.9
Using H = 0.34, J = 6.8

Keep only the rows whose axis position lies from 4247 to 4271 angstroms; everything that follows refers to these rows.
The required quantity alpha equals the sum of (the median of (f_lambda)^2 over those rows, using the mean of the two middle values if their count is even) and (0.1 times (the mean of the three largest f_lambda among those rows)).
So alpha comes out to 49.8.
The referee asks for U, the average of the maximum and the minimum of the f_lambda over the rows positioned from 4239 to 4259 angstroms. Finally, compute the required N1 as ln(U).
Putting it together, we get 2.02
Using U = 7.57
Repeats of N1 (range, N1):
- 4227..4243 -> 1.97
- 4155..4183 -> 1.88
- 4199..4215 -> 1.90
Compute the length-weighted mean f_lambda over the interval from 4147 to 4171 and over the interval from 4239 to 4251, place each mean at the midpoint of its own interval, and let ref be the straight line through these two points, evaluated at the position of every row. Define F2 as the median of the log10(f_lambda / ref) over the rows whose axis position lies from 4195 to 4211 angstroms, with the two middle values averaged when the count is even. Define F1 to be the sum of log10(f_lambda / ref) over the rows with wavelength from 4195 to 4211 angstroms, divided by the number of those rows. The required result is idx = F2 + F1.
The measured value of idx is -0.07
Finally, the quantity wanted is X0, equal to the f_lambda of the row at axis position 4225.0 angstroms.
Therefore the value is 6.942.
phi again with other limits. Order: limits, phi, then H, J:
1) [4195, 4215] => 33.5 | 0.31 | 7.0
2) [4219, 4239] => 26.9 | 0.41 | 7.4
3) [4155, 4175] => 28.4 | 0.36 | 6.9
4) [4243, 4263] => 25.0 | 0.46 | 7.6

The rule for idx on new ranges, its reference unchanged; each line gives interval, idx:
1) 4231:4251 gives -0.02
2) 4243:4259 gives -0.03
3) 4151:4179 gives -0.05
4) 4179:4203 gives -0.06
